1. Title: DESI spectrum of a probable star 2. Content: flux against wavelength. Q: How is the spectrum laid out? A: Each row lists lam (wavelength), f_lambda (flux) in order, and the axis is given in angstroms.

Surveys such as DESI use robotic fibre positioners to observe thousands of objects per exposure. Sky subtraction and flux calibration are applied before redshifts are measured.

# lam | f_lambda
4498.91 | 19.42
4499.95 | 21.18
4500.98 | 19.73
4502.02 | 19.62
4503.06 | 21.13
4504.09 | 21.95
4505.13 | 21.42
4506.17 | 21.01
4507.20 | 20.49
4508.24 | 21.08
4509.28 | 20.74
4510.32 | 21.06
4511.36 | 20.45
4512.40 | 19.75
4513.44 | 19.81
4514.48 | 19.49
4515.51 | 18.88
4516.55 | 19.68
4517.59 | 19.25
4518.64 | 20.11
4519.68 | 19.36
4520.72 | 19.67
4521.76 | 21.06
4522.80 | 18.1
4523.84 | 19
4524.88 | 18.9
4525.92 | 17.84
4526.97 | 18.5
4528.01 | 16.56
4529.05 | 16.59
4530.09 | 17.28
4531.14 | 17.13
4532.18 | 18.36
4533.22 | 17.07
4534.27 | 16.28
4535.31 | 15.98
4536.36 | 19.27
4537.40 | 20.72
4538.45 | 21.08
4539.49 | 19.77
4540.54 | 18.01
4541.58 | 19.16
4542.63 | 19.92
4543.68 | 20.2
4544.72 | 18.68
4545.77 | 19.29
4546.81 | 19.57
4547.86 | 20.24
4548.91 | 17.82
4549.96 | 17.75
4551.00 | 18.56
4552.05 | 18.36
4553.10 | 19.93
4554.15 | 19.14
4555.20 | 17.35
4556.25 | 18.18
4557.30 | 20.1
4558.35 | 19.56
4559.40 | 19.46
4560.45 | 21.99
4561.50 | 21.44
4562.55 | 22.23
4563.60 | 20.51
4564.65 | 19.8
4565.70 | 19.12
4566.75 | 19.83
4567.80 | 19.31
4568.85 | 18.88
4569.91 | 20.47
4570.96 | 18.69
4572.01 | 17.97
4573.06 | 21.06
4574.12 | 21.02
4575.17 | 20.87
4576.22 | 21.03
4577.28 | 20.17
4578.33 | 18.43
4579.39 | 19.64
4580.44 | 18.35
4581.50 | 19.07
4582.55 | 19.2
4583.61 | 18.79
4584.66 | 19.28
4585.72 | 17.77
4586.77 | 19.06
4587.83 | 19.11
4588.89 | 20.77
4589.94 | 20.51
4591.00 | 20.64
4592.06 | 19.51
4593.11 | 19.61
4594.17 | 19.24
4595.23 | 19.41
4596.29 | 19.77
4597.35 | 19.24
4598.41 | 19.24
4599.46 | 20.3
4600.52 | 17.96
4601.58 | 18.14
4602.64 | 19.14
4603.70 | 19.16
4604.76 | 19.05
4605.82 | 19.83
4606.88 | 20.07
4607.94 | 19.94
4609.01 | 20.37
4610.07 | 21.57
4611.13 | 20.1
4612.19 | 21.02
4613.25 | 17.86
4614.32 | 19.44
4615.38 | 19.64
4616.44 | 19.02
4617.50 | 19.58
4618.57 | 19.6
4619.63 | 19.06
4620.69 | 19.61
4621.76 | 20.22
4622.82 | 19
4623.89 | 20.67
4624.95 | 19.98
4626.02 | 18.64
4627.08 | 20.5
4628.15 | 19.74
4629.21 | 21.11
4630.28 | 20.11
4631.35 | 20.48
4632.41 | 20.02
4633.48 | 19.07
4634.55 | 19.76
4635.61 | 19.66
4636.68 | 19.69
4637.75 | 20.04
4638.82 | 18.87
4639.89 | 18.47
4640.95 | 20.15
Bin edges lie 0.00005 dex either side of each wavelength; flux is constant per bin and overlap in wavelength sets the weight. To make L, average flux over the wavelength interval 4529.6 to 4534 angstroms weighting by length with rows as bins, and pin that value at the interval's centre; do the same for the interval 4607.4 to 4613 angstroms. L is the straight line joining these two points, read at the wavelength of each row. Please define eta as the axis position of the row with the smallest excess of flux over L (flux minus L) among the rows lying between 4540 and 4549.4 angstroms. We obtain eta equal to 4548.91 angstroms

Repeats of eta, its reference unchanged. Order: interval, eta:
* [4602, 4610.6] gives 4604.76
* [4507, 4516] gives 4515.51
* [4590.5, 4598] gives 4597.35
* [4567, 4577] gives 4572.01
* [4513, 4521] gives 4515.51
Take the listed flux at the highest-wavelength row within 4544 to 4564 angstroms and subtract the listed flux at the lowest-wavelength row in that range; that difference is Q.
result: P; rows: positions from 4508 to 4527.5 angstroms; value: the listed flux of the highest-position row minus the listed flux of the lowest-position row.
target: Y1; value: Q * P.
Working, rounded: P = -2.6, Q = 1.8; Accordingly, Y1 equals -4.7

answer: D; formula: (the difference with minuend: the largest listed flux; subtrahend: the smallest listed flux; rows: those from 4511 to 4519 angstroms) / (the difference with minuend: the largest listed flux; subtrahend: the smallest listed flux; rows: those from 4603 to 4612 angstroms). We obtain 0.6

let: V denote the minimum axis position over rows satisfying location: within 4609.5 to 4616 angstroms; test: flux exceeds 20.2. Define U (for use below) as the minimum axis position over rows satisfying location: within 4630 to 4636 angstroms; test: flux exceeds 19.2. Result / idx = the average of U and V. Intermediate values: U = 4630.28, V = 4610.07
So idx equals 4620.2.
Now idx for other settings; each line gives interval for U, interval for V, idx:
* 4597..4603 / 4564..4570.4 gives 4583.6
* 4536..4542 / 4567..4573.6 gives 4553.1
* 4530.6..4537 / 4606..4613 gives 4572.7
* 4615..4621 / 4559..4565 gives 4587.9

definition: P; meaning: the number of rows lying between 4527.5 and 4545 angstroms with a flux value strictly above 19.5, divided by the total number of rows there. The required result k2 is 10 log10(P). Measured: -5.3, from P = 0.29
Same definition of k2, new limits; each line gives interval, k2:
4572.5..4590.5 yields -3.3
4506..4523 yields -1.5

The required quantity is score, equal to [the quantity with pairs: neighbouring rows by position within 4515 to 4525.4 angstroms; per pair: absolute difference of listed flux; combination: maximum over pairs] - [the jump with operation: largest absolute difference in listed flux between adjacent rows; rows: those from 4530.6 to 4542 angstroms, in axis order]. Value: -0.3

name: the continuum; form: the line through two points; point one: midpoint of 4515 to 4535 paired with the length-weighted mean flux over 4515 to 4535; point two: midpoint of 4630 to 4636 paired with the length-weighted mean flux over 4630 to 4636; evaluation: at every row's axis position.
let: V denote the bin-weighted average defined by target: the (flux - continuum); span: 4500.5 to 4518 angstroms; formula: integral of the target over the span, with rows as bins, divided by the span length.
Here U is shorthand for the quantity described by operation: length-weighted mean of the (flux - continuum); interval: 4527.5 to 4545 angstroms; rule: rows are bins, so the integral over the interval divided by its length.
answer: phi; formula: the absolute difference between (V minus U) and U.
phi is 2.5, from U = -0.17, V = 2.18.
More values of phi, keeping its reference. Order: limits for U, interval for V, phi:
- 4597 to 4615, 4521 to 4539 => 0.3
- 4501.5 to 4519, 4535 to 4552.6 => 3.9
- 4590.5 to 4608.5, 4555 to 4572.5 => 0.8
